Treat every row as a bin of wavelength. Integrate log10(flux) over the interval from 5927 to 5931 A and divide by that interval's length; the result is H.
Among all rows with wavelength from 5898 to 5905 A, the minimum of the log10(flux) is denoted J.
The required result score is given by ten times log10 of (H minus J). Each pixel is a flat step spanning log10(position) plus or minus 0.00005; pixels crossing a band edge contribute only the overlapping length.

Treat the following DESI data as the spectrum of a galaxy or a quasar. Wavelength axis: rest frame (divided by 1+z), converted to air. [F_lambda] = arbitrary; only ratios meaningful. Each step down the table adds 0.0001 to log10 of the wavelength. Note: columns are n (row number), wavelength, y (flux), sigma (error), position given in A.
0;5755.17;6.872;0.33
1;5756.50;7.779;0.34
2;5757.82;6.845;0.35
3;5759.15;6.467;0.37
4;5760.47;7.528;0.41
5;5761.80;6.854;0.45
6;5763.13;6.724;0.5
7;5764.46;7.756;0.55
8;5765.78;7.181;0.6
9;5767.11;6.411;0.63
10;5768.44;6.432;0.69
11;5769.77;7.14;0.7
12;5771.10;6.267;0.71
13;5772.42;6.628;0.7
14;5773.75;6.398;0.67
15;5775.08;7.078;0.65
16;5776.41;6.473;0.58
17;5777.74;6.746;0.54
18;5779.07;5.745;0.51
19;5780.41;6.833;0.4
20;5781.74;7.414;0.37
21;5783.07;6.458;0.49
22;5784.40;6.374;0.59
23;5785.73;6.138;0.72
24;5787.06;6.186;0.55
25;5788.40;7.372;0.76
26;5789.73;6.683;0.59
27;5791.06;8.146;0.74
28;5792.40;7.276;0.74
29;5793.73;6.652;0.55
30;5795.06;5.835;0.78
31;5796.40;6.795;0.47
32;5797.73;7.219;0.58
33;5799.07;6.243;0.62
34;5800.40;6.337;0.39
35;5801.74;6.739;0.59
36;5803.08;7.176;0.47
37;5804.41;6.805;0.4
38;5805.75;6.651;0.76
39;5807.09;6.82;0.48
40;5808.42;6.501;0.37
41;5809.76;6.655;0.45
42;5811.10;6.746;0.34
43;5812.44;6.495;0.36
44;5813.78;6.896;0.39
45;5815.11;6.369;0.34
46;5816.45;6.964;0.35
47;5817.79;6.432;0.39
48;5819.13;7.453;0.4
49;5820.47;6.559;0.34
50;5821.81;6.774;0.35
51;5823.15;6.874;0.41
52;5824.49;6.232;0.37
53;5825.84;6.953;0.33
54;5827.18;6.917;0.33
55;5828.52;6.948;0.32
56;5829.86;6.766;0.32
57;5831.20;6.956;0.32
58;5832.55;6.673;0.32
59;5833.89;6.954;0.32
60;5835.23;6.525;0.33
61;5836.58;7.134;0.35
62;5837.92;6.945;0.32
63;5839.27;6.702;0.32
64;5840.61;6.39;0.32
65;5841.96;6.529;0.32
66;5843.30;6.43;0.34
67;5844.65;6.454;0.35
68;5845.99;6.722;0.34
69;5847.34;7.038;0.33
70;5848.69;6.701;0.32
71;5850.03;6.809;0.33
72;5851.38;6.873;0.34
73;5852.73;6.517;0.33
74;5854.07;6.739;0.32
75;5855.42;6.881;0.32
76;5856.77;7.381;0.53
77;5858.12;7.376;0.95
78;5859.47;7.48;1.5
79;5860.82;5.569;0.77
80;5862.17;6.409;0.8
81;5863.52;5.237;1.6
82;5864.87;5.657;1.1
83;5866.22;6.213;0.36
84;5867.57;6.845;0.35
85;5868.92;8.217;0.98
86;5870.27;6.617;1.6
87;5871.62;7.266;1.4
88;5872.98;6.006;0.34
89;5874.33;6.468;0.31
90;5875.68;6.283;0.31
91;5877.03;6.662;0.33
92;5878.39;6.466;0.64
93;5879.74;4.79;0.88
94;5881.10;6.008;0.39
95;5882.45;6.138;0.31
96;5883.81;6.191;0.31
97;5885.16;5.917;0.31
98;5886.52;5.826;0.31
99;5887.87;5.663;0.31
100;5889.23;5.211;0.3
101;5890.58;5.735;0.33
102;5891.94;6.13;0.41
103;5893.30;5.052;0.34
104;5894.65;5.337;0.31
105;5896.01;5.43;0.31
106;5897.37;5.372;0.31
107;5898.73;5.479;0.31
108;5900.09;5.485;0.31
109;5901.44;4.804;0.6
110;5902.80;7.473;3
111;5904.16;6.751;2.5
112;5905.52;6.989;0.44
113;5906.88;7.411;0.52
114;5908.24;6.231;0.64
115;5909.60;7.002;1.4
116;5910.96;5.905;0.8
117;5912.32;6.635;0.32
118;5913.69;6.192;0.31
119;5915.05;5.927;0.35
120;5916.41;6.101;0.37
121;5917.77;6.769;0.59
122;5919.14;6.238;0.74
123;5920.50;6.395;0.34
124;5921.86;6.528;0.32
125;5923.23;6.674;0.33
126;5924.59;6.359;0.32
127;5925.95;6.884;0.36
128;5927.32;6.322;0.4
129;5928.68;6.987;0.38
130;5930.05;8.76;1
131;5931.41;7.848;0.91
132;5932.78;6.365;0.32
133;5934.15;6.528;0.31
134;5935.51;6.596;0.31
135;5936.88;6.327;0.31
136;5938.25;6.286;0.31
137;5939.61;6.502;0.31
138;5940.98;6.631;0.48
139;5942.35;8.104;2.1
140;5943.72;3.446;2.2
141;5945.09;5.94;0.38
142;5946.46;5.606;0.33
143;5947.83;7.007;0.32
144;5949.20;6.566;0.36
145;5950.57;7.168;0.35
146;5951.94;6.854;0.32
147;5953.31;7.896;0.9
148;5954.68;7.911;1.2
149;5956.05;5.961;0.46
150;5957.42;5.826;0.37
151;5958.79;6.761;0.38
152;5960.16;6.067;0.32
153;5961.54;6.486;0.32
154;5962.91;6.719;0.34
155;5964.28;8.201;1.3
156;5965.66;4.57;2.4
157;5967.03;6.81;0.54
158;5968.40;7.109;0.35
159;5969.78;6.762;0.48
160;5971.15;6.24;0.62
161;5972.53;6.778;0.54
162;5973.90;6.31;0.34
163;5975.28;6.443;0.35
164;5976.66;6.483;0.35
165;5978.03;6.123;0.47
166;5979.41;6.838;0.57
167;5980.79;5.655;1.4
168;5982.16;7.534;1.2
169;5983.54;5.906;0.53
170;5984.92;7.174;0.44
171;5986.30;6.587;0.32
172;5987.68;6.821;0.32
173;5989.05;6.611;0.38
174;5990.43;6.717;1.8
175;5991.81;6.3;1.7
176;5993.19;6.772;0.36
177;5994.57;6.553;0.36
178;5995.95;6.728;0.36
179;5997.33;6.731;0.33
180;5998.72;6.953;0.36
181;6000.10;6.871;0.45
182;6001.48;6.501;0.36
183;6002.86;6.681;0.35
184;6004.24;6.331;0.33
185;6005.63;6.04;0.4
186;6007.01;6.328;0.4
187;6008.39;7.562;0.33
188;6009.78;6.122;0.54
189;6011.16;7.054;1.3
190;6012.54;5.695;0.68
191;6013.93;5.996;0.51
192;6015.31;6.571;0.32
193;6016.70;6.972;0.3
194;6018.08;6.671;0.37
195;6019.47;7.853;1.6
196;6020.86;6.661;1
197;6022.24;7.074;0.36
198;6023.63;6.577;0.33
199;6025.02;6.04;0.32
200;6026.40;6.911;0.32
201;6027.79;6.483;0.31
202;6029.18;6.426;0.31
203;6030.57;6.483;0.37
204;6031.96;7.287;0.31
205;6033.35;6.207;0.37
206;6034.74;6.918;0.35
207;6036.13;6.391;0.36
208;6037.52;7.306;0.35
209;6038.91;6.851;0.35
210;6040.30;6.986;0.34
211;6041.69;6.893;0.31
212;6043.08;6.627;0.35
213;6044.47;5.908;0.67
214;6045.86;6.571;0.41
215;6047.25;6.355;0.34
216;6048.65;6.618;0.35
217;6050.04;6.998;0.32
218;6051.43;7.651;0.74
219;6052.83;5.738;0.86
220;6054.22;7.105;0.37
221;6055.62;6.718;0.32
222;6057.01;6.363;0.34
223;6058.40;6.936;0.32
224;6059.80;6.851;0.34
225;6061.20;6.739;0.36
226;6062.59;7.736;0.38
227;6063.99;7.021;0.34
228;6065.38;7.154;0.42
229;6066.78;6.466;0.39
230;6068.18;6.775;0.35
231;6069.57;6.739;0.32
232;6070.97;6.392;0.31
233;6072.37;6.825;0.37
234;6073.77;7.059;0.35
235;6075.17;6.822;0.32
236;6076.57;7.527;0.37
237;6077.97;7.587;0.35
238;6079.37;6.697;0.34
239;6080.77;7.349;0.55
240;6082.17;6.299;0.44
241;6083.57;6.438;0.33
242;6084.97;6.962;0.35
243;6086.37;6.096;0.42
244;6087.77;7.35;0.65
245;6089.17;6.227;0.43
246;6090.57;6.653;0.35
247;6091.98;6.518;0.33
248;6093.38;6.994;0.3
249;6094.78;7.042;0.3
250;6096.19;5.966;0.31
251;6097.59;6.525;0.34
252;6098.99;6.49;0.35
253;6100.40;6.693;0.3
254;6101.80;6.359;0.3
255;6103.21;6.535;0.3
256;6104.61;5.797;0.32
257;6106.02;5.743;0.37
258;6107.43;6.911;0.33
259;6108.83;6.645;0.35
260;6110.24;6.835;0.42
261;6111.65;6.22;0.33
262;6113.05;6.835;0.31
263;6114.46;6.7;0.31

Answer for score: -7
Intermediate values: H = 0.87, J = 0.68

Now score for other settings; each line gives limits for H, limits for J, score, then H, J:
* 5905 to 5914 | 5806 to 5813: -21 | 0.82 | 0.81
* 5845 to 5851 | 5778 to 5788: -11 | 0.83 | 0.76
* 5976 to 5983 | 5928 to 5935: -21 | 0.81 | 0.80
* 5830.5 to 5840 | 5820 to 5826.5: -14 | 0.83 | 0.79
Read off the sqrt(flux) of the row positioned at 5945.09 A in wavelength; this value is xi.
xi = 2.44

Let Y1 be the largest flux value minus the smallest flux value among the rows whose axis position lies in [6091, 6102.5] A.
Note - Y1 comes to 1.1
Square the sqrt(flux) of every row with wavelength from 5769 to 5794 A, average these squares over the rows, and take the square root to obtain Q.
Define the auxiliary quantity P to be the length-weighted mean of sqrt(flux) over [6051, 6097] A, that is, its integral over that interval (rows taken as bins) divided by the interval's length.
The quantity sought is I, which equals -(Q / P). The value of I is -1.00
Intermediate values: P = 2.61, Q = 2.60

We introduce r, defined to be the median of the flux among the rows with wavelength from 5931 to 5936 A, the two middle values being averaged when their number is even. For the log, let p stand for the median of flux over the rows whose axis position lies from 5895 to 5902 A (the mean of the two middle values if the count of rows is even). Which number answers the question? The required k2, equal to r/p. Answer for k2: 1.21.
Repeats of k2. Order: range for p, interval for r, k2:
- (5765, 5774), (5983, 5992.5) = 1.03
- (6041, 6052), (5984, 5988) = 1.03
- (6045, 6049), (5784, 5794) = 1.01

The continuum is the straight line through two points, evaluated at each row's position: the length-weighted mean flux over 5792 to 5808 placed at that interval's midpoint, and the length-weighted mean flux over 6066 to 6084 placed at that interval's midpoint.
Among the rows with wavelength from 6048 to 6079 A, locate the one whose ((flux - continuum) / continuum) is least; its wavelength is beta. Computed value 6052.83 A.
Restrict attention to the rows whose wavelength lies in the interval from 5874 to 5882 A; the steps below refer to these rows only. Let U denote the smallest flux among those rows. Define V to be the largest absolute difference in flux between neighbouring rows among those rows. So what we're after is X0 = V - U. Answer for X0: -3.1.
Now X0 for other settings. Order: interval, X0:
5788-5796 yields -4.4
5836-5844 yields -6.1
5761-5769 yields -5.4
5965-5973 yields -2.3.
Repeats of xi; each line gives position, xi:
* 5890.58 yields 2.39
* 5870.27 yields 2.57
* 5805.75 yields 2.58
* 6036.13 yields 2.53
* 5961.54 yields 2.55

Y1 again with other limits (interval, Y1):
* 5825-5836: 0.4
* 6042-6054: 1.9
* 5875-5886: 1.9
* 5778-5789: 1.7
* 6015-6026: 1.8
